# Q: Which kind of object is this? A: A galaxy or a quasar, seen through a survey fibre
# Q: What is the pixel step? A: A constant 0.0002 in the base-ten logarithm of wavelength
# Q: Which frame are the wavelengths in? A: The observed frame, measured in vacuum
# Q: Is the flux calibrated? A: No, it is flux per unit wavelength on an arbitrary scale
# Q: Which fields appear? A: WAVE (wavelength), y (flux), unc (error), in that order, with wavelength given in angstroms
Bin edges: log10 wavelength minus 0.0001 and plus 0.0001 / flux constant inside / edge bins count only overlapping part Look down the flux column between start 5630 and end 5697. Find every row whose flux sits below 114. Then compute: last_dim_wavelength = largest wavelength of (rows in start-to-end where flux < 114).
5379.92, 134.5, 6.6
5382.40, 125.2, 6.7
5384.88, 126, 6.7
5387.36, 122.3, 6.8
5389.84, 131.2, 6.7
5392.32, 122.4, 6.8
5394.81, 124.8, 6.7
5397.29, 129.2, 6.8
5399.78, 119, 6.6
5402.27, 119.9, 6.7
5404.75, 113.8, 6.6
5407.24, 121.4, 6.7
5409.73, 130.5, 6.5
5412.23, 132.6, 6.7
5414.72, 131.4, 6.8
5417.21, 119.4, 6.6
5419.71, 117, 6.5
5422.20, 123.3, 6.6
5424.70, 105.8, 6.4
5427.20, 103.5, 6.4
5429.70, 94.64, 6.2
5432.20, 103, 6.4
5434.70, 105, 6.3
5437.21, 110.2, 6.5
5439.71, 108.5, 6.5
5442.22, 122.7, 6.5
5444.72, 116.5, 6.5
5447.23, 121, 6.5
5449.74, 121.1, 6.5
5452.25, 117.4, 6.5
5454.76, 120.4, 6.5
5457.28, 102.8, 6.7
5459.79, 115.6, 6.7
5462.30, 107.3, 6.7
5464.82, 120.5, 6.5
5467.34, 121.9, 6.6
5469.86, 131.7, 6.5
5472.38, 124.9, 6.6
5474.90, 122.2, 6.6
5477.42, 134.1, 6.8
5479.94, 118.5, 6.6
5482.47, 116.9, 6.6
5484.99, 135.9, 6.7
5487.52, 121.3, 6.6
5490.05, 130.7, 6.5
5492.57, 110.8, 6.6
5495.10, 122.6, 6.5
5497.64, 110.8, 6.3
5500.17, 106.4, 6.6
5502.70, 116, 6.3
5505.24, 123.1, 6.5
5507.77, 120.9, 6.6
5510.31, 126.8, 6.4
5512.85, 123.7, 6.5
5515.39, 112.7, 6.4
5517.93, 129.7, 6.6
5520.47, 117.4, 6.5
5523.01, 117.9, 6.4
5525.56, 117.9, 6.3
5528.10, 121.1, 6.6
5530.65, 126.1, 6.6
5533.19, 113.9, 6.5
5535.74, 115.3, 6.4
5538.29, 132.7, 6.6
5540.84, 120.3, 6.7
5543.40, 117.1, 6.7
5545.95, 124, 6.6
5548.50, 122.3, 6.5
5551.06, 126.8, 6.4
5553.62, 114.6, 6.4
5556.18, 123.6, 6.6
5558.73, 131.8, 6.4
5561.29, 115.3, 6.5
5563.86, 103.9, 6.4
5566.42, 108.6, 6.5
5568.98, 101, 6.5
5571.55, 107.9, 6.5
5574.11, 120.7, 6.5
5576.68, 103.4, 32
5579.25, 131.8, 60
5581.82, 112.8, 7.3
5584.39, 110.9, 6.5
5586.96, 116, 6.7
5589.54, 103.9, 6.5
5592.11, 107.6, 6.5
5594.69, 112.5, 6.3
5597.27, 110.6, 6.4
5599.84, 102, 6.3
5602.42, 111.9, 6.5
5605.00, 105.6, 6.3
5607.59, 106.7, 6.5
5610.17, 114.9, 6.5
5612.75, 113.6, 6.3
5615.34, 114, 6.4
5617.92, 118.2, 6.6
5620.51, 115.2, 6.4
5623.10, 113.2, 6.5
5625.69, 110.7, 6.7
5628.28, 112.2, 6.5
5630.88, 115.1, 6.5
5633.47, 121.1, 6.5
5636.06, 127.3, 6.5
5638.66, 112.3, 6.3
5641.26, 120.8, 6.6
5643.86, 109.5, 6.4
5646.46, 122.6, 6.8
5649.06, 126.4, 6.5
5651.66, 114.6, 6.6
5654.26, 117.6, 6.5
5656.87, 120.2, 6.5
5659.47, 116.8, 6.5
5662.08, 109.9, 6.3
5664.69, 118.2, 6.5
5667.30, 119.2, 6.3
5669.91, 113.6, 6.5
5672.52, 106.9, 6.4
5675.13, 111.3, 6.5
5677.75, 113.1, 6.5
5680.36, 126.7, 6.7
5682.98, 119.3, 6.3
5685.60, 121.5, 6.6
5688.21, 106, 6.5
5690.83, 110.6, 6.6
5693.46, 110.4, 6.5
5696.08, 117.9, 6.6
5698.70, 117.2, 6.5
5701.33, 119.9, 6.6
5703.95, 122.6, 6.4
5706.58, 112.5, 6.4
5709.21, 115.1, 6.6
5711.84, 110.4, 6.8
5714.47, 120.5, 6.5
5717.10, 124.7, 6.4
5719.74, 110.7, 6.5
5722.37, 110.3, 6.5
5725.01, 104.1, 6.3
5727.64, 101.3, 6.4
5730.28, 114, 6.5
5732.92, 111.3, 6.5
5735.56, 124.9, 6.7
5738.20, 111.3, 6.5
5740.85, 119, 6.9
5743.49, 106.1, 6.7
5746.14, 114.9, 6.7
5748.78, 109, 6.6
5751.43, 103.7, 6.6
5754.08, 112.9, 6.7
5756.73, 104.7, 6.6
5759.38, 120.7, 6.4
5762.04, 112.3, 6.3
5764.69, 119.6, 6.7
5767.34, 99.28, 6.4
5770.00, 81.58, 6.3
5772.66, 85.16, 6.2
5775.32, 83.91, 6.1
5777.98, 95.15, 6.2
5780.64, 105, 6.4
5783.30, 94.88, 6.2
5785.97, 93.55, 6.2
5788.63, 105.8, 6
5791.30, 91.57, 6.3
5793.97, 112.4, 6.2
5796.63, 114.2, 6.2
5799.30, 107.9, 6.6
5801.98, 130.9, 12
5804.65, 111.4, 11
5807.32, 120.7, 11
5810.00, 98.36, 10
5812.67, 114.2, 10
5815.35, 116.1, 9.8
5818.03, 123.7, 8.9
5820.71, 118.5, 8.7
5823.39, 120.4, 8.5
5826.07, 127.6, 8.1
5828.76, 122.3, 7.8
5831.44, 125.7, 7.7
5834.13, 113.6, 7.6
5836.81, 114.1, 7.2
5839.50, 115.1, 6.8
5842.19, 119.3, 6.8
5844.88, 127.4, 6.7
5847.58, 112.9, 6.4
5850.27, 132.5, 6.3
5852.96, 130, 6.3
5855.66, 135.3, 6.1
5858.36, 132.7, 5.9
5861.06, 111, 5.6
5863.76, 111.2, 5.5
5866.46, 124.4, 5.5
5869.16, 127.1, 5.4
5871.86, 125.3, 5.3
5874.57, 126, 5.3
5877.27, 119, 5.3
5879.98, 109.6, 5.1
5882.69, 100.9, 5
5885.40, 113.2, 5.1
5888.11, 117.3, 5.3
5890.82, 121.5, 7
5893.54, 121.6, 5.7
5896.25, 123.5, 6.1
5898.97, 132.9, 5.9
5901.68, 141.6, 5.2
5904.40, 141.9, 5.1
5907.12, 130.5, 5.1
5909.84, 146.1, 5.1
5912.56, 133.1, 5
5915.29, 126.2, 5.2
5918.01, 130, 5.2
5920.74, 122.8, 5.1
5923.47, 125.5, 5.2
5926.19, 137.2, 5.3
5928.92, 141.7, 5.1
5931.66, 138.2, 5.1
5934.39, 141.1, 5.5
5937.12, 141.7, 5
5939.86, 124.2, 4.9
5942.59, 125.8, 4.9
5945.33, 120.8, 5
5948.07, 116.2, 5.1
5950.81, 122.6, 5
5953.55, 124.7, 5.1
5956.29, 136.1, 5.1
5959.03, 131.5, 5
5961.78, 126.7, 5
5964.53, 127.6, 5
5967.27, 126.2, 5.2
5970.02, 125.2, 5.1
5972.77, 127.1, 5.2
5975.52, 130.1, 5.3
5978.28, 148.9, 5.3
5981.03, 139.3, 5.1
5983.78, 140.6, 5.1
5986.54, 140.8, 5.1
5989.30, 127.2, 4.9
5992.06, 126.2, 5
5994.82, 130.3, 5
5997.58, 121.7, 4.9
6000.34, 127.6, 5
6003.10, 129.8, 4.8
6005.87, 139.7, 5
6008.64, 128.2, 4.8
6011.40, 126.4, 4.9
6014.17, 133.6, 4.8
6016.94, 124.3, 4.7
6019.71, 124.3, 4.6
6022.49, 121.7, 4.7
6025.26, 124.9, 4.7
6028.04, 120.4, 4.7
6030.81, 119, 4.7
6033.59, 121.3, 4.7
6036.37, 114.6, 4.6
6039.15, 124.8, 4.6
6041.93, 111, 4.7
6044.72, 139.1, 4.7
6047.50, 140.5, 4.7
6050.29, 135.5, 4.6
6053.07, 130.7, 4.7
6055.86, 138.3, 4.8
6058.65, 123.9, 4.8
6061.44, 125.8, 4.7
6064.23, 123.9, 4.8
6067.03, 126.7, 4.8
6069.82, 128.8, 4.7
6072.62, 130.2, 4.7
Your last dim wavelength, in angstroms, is 5693.46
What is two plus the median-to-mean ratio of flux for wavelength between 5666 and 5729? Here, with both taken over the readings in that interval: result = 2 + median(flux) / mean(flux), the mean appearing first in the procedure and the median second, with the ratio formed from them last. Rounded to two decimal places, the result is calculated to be 2.99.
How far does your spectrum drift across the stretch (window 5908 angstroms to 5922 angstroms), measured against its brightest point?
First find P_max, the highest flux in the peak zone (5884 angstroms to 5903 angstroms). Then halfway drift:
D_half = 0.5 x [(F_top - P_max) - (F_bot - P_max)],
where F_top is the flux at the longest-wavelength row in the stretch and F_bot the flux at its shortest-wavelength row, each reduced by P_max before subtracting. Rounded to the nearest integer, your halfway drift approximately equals -12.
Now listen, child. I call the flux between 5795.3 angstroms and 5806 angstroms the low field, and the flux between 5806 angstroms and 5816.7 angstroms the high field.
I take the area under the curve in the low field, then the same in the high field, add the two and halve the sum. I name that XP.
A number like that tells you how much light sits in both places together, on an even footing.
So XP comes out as 1222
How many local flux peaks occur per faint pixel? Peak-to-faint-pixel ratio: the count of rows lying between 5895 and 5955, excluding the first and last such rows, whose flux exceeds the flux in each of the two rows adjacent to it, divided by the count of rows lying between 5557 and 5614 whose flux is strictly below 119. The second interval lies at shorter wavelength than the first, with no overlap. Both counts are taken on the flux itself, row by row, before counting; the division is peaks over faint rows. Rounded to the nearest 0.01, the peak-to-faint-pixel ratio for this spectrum 0.32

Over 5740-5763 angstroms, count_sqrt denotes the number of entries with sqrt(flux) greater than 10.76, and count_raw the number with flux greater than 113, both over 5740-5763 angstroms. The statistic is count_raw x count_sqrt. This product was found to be 6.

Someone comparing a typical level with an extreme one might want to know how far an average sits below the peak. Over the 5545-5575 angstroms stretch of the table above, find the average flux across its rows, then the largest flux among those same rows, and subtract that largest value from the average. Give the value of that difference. -15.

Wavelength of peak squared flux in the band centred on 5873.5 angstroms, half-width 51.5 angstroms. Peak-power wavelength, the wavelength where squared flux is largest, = 5909.84 angstroms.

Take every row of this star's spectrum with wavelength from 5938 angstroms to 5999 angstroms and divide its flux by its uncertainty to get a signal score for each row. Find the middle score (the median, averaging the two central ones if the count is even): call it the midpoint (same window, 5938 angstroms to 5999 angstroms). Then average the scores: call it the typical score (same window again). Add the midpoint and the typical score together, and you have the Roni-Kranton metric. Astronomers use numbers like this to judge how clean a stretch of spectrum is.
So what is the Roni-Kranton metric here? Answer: 51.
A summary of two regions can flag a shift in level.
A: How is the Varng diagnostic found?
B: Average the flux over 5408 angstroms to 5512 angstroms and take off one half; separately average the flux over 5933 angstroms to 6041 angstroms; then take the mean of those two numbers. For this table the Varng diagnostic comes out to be 123.0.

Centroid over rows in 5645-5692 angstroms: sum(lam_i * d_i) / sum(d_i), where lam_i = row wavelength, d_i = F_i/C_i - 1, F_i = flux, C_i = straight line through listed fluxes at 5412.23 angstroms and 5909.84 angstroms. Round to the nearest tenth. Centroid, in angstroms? 5670.1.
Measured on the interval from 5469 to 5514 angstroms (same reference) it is 5494.3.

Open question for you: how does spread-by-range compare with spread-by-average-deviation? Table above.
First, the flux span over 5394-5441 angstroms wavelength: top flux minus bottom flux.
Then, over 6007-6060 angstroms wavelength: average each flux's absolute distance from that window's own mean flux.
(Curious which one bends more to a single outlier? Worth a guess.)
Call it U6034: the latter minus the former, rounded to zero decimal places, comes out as -32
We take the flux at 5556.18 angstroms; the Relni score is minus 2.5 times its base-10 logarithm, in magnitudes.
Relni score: -5.23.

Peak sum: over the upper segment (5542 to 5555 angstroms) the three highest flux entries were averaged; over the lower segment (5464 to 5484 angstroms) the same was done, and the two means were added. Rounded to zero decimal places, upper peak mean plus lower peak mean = 255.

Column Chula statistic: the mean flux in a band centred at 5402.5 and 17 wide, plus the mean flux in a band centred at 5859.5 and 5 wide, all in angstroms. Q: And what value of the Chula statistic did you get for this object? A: 245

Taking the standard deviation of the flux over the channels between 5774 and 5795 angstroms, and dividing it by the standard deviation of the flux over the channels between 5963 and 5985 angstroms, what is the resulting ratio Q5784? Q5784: 1.1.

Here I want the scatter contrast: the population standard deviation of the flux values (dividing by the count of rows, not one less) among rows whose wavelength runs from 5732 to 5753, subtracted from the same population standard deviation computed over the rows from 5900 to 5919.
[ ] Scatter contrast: 0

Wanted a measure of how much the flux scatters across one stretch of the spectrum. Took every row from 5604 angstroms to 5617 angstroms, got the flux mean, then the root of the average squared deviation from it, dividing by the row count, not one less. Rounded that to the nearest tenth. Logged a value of 4.0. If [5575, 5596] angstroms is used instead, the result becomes 8.4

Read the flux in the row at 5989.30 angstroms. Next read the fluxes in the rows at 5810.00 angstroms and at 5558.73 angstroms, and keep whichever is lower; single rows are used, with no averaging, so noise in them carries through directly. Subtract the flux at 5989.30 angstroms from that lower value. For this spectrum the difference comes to -29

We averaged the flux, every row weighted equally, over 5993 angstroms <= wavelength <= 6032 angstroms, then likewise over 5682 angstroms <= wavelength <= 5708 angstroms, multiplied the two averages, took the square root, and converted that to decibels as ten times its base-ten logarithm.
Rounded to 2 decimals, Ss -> 20.83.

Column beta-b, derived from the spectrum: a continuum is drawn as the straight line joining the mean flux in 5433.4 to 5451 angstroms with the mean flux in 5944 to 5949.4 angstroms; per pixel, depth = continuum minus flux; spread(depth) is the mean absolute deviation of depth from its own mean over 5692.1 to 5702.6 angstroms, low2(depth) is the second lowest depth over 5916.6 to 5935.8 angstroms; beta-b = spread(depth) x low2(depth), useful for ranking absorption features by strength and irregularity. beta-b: -67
